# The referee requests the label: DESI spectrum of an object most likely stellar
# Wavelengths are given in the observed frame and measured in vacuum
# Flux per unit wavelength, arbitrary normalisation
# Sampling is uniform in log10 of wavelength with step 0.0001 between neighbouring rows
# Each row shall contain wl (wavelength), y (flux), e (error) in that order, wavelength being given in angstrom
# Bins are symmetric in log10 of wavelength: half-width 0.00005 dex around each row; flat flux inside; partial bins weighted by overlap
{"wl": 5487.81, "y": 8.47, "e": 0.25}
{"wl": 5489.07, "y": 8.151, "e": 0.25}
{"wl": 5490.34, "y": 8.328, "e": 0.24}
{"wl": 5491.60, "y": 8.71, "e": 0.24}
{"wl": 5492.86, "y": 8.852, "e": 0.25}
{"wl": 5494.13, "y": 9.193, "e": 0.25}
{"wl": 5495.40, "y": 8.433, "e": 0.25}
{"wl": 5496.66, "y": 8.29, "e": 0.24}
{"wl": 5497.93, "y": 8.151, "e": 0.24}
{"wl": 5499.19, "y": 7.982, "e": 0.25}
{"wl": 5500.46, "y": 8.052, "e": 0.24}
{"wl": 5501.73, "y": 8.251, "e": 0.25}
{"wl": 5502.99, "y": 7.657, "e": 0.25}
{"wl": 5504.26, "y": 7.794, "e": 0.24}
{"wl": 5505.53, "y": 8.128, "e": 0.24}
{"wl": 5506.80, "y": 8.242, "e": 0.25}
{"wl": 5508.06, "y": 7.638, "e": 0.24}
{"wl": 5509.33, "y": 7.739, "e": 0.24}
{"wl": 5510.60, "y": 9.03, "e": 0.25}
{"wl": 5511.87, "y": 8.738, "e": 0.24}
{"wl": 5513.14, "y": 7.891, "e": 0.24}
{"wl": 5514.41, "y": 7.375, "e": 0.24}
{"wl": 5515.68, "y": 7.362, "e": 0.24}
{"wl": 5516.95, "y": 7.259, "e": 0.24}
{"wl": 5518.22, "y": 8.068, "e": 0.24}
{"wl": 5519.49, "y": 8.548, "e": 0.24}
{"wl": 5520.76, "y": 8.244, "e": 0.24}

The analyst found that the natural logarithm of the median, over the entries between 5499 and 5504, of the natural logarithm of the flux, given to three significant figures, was 0.733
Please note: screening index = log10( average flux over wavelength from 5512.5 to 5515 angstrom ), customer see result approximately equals 0.883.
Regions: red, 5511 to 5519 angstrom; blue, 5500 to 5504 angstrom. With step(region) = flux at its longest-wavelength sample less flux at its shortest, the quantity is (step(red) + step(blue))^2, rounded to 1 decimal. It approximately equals 1.1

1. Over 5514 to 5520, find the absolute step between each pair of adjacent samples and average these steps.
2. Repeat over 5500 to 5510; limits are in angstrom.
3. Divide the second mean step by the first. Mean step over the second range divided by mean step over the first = 0.85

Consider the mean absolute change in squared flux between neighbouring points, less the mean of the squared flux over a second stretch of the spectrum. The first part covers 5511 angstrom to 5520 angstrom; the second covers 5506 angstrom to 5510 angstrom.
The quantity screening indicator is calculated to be -55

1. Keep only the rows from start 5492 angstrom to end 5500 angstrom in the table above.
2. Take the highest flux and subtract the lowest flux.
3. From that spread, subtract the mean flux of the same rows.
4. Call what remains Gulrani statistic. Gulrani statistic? -7.27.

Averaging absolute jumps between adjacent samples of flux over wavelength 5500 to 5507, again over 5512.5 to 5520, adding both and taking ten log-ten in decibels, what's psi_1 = -1.8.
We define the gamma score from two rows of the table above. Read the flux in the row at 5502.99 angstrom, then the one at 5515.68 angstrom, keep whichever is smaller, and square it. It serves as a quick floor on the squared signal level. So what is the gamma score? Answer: 54.2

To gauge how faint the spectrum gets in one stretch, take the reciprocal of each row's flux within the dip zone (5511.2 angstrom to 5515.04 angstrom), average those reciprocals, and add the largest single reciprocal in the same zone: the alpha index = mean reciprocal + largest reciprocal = 0.261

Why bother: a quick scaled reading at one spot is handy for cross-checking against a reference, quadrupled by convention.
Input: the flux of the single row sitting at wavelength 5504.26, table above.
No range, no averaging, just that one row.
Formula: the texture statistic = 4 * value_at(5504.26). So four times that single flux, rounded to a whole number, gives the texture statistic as 31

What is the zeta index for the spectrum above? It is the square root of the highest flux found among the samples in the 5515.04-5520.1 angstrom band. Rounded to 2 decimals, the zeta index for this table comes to 2.92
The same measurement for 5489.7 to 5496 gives 3.03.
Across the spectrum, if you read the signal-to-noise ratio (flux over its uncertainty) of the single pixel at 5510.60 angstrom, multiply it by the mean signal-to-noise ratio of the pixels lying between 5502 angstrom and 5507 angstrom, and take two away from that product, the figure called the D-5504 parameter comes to 1171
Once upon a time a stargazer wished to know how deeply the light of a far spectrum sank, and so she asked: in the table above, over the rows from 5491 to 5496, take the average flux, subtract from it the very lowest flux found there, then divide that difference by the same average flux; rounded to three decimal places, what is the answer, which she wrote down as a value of 0.041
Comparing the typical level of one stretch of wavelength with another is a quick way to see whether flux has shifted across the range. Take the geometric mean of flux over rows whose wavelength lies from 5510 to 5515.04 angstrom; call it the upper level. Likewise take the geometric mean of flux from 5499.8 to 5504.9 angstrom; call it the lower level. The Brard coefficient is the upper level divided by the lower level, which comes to 1.04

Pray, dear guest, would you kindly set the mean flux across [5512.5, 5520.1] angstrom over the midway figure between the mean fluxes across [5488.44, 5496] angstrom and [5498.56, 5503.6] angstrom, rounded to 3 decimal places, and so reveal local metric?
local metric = 0.934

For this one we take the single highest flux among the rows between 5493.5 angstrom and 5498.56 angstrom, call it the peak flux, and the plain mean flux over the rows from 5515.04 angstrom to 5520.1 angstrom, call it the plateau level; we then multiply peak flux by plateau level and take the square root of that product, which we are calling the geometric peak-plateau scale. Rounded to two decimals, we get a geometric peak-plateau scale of 8.47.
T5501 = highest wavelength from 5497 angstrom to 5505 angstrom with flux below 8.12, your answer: 5504.26 angstrom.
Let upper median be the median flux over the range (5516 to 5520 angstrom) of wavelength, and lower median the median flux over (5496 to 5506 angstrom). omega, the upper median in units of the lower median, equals 1.00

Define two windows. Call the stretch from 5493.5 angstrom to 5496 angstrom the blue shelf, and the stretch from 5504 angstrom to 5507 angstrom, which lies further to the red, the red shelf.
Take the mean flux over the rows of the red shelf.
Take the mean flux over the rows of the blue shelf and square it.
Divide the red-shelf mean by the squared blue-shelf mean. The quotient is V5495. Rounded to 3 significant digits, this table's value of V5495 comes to 0.104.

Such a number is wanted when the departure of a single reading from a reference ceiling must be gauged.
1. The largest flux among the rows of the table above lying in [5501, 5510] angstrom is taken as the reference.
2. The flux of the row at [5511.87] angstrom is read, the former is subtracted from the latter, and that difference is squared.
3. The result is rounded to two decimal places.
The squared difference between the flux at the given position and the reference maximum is 0.24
